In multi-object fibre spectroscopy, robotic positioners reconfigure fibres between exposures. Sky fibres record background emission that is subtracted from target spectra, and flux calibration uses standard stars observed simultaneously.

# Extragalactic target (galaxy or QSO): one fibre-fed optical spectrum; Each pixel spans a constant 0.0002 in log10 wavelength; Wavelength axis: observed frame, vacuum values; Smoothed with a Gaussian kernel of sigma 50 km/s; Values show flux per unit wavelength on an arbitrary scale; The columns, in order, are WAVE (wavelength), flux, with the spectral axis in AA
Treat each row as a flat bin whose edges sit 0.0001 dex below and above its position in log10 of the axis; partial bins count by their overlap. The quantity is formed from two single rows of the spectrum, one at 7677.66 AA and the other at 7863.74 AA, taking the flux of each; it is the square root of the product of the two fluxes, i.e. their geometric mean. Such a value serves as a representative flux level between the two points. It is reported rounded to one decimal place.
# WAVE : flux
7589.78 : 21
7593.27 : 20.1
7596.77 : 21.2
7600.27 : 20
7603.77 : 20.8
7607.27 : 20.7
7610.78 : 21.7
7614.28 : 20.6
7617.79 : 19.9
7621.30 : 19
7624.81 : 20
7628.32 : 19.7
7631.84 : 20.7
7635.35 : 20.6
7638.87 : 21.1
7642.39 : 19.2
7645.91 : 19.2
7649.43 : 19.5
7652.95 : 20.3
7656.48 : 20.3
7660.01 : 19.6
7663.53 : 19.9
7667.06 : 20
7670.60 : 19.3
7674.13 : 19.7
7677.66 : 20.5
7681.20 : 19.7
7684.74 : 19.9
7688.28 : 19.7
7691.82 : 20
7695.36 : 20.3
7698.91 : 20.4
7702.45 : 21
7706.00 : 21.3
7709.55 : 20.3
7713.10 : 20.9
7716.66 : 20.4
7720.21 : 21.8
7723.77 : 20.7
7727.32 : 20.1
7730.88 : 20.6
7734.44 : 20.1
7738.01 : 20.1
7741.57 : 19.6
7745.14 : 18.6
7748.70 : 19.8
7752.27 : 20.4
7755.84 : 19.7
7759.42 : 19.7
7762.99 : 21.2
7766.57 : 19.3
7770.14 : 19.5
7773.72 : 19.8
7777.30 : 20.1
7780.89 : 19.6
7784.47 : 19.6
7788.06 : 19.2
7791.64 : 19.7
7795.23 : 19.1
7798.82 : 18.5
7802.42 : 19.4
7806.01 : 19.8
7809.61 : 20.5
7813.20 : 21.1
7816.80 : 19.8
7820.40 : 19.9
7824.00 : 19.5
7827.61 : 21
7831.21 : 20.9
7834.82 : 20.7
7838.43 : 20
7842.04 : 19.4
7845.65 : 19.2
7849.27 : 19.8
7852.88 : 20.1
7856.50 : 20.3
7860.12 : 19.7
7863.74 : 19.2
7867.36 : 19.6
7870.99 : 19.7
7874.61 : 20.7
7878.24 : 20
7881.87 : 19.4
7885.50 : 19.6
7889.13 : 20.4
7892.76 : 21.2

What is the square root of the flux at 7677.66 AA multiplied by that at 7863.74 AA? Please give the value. 19.8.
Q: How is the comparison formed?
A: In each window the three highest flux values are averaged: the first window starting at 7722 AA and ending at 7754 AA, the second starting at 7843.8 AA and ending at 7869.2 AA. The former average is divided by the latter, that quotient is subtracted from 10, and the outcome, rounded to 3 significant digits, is 8.98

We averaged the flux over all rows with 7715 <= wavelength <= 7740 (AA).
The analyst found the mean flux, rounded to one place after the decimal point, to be 20.5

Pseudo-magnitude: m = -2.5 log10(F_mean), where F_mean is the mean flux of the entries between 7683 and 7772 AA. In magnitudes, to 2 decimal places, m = -3.26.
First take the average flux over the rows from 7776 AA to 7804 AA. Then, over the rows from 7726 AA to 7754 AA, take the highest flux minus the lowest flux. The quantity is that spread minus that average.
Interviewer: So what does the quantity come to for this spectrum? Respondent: -17.4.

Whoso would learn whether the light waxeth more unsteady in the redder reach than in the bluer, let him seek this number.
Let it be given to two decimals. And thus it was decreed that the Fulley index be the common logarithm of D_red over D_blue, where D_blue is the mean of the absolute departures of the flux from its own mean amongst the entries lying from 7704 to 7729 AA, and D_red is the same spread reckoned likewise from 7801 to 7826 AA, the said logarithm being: -0.01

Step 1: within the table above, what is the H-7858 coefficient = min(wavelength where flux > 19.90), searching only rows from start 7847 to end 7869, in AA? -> 7852.88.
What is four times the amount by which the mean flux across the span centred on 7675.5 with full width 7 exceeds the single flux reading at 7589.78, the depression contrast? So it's -4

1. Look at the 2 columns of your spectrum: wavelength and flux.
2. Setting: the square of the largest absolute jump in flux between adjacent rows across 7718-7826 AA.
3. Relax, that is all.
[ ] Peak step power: 3.6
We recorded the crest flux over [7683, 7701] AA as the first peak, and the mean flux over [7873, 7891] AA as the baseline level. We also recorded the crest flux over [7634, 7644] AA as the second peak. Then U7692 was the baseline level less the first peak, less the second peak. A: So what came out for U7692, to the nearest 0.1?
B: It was -21.5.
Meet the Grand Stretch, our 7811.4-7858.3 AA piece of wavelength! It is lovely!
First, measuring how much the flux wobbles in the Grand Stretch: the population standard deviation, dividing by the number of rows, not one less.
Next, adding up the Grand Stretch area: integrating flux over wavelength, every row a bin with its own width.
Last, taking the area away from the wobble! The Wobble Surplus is -944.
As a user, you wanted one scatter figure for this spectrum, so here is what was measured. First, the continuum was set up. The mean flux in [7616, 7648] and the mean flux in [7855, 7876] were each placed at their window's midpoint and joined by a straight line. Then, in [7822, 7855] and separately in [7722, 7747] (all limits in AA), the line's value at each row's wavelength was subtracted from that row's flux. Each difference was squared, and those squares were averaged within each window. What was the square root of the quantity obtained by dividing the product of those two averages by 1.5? 0.35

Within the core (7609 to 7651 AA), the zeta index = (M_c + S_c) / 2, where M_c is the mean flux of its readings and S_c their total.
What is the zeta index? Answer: 131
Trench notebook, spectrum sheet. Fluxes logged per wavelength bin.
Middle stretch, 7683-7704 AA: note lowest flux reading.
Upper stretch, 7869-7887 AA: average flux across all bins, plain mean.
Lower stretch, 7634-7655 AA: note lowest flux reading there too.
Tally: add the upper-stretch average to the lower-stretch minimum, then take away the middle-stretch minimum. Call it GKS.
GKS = 19.4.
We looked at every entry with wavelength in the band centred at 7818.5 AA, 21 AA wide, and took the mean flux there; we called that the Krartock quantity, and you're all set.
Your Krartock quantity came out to 20.3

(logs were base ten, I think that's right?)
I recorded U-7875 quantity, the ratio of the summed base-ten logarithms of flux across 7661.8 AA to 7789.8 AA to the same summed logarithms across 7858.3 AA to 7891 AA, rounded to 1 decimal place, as 4.0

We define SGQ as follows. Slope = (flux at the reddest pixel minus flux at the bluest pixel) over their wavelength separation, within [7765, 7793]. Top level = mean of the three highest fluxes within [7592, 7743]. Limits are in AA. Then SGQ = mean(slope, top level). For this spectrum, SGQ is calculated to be 10.8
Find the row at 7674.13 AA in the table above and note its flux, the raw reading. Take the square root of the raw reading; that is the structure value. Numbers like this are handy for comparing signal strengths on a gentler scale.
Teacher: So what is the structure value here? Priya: 4.44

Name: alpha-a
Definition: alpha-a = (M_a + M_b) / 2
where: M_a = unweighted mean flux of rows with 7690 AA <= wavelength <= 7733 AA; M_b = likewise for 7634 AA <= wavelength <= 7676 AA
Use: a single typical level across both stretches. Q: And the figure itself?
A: 20.27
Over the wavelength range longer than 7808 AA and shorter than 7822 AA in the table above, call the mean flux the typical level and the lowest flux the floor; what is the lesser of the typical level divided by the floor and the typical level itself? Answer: 1.03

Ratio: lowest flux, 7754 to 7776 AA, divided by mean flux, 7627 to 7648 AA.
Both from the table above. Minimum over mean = 0.96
